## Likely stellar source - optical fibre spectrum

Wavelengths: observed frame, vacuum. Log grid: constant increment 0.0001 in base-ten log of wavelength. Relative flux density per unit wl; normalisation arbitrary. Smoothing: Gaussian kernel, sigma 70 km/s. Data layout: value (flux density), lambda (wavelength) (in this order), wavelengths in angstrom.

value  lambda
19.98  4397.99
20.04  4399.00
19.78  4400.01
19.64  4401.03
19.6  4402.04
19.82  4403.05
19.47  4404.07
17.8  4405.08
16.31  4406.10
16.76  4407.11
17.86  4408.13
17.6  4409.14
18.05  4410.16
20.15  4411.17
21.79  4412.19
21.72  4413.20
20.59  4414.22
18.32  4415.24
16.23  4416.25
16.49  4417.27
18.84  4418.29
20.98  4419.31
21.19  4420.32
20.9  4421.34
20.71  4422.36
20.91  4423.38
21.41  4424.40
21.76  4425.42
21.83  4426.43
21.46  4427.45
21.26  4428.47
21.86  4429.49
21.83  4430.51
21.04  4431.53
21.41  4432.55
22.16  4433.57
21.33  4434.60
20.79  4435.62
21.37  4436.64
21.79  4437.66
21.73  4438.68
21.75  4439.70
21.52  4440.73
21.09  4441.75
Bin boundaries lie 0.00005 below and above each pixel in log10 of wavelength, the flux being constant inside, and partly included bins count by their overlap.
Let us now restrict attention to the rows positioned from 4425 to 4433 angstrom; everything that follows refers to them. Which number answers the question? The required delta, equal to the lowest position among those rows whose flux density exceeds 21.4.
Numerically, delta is 4425.42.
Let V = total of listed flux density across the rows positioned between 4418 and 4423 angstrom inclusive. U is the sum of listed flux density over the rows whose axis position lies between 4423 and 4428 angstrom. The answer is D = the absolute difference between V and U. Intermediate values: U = 107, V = 103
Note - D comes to 5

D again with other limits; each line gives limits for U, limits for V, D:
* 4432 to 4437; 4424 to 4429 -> 1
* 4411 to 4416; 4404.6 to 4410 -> 16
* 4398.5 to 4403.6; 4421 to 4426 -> 7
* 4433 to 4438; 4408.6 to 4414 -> 8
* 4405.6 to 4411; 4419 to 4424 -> 18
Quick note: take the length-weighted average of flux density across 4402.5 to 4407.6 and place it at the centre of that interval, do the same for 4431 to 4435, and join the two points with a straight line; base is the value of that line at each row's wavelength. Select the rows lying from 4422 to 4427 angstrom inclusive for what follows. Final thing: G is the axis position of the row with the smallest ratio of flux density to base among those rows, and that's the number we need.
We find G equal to 4422.36 angstrom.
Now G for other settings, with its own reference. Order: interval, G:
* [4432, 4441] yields 4435.62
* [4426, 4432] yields 4431.53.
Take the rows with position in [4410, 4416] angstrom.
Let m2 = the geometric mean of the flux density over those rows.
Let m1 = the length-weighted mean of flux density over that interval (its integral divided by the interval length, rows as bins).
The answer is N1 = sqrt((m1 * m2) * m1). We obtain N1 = 90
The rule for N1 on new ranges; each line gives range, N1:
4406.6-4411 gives 75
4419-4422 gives 96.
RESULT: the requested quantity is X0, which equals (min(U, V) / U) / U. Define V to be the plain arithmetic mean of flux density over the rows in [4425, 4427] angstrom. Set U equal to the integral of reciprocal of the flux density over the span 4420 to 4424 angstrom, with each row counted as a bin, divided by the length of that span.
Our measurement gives 21.0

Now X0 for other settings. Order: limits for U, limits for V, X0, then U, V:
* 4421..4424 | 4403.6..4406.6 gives 20.9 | 0.0479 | 17.9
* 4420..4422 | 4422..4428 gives 21.0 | 0.0475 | 21.3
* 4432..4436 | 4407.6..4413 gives 21.5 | 0.0466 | 19.1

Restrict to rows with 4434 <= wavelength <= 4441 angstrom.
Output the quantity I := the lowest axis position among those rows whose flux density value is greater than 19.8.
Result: 4434.60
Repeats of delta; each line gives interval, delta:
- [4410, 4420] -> 4412.19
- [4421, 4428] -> 4424.40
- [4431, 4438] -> 4432.55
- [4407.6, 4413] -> 4412.19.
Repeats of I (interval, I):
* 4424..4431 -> 4424.40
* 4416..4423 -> 4419.31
